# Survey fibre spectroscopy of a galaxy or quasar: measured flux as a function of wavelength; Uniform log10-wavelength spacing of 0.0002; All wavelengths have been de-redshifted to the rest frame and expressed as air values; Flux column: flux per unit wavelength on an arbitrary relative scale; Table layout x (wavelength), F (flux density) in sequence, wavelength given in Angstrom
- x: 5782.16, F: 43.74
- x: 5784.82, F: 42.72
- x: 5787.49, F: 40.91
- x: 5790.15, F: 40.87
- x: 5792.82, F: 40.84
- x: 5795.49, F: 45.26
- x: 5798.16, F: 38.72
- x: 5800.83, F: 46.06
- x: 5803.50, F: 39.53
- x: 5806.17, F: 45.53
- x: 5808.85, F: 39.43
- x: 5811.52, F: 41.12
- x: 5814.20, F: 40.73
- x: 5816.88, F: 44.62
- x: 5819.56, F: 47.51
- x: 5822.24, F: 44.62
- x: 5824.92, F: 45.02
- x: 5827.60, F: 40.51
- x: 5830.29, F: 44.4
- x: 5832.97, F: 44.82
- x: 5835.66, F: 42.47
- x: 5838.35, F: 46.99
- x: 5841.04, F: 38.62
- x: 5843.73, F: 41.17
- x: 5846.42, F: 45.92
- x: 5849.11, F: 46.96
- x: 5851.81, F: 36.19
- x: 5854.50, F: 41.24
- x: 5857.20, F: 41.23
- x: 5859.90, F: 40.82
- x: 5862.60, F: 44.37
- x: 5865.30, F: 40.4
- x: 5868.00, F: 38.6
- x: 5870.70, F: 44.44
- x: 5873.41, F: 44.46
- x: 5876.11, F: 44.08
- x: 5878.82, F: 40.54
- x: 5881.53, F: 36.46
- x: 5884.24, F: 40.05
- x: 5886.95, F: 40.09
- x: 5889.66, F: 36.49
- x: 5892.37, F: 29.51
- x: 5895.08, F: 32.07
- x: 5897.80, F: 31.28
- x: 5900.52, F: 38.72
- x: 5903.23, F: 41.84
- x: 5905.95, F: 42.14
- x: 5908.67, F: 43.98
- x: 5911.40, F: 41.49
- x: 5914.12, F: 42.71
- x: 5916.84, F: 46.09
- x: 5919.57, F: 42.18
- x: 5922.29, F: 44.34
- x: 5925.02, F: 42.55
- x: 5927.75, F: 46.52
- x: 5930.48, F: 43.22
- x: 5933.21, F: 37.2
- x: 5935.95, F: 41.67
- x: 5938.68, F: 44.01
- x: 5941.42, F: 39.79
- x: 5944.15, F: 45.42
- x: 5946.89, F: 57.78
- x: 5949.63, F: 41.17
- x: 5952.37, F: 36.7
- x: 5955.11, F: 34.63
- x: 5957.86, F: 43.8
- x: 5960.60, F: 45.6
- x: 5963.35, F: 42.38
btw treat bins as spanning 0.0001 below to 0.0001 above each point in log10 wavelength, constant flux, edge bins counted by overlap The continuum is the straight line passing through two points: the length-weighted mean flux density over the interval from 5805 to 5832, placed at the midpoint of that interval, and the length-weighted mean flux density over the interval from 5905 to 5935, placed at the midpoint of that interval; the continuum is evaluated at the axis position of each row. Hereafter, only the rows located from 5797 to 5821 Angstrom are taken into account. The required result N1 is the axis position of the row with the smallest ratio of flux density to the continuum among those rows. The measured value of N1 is 5798.16 Angstrom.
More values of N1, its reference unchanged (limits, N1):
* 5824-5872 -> 5851.81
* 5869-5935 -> 5892.37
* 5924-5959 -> 5955.11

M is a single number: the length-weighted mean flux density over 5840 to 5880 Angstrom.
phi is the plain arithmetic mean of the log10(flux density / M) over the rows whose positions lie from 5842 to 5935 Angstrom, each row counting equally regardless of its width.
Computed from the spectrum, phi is -0.014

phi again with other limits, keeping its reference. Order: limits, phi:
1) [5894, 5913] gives -0.038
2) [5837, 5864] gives 0.003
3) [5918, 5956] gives 0.004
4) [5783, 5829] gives 0.006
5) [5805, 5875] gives 0.007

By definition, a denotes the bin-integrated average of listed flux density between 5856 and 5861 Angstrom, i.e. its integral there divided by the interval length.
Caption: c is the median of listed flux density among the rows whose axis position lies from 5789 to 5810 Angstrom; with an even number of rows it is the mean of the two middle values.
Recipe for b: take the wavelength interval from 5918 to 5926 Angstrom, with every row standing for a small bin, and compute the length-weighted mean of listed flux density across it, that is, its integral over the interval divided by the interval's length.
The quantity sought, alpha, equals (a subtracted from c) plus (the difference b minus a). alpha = 2.0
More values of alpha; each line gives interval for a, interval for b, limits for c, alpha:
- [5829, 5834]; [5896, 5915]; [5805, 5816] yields -8.3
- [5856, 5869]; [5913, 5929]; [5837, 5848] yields 5.3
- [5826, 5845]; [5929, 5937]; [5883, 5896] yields -8.3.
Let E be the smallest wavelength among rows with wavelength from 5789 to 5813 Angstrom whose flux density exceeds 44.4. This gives 5795.49 Angstrom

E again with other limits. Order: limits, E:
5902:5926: 5916.84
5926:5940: 5927.75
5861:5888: 5870.70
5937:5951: 5944.15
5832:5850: 5832.97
